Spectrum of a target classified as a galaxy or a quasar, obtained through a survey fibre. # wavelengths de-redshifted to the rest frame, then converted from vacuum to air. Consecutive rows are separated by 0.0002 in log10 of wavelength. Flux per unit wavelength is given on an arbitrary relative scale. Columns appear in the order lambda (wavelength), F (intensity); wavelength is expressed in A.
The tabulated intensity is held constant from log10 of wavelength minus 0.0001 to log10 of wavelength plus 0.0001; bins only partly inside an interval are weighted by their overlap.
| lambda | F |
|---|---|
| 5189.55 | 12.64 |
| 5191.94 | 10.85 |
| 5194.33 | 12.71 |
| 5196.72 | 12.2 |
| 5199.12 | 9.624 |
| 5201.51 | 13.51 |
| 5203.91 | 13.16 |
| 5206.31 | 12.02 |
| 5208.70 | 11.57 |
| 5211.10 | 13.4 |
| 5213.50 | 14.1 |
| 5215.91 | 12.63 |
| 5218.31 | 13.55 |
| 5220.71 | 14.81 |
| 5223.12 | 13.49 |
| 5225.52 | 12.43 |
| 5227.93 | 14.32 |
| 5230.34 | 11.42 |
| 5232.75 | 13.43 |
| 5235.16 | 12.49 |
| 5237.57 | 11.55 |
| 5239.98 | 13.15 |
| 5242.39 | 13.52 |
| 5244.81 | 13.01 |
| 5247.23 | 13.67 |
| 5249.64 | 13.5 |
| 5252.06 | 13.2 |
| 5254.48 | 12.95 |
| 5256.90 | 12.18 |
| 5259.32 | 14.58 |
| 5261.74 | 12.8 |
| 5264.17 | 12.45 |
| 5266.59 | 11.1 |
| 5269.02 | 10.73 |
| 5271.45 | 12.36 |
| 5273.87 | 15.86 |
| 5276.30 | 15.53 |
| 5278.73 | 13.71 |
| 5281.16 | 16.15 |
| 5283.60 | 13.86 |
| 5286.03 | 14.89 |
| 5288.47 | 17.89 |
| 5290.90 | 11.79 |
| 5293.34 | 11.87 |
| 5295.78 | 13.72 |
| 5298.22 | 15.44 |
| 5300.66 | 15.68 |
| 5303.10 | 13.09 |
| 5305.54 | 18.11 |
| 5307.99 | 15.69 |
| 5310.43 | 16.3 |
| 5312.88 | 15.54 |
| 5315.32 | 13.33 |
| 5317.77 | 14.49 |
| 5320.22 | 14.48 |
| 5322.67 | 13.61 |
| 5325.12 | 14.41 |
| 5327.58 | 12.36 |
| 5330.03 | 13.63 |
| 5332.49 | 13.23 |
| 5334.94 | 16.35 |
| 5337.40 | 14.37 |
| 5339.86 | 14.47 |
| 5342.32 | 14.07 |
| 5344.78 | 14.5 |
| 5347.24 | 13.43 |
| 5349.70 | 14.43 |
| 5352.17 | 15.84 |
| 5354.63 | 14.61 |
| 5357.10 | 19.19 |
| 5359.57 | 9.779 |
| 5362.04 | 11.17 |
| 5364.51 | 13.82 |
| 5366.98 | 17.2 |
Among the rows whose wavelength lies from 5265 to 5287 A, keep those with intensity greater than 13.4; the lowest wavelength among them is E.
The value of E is 5273.87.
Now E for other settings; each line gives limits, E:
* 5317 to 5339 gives 5317.77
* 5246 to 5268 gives 5247.23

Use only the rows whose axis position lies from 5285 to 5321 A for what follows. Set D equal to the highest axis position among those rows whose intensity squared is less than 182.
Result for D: 5315.32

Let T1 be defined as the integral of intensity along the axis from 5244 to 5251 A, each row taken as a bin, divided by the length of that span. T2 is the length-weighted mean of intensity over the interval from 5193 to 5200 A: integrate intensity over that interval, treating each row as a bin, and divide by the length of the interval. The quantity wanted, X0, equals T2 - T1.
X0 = -1.8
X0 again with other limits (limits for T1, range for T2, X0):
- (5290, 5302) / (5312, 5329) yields 0.3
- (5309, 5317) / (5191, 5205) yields -3.0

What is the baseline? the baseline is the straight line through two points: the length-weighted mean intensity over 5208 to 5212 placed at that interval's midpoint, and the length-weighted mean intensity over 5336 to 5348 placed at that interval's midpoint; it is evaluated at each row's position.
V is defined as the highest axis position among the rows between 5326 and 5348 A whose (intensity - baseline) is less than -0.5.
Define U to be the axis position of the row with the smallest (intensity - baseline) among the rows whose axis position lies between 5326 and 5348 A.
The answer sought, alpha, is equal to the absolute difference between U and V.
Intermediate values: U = 5327.58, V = 5347.24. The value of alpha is 19.7 A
